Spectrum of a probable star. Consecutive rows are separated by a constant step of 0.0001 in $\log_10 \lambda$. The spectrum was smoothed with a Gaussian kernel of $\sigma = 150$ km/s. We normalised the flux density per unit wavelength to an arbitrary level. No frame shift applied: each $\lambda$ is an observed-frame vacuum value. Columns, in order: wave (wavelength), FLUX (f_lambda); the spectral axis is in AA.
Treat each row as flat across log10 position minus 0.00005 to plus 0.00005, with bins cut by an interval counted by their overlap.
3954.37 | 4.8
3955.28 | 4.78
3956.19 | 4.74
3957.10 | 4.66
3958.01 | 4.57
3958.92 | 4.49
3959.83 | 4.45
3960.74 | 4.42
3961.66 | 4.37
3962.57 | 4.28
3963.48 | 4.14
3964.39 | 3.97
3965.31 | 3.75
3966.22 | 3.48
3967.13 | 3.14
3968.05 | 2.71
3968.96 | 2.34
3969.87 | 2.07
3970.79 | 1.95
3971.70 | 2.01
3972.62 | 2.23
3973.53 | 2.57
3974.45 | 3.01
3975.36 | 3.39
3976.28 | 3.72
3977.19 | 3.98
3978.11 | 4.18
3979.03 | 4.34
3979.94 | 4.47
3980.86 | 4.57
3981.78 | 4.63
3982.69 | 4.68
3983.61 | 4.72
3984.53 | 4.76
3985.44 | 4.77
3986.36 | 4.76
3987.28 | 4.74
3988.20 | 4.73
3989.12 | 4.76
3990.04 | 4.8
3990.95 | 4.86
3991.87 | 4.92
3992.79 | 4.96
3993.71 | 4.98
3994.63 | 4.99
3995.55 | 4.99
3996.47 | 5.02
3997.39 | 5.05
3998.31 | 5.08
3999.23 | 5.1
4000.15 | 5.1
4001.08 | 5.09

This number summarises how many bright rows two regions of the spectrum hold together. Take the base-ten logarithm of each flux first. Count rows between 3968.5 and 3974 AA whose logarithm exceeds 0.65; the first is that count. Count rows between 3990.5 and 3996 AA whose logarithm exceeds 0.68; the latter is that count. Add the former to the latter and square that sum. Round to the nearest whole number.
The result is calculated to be 36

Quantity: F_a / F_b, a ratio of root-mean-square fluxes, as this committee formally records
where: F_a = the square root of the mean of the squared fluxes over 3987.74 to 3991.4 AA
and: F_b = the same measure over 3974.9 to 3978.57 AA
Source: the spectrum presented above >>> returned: 1.3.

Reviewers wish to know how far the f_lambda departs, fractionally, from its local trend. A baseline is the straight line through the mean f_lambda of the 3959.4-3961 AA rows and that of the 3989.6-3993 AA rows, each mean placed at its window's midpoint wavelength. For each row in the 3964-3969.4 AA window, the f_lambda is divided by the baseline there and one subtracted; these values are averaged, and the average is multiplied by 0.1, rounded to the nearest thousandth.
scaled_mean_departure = -0.029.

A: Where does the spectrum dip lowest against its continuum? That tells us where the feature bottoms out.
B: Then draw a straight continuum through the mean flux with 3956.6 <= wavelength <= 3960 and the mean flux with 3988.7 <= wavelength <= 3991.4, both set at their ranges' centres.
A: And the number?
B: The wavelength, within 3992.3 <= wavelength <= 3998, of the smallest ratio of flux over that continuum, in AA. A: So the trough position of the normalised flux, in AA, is 3992.79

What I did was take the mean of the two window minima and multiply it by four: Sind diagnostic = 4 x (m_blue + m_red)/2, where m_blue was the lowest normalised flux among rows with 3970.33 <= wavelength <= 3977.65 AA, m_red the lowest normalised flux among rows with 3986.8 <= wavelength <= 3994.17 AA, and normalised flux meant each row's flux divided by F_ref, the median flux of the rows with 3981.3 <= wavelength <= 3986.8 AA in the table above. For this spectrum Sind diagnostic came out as 2.8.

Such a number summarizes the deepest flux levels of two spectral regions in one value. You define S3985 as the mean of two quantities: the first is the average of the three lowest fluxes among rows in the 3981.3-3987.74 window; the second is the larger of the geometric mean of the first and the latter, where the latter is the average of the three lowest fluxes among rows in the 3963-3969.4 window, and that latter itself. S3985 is 4.12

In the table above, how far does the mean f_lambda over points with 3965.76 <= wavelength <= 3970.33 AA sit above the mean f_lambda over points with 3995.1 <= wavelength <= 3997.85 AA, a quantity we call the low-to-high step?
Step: -2.3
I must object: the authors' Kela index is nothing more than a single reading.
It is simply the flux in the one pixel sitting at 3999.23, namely 5.1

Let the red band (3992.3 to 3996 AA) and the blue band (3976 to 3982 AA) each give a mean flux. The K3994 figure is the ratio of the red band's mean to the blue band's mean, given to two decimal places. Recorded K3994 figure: 1.17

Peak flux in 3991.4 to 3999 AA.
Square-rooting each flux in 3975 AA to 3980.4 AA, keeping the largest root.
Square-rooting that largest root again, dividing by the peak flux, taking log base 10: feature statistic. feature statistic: -0.54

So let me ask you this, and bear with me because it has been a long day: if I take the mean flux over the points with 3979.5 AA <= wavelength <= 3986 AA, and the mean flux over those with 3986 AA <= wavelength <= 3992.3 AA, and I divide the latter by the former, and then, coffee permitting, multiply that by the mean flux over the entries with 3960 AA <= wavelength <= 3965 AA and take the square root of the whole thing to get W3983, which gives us 2.1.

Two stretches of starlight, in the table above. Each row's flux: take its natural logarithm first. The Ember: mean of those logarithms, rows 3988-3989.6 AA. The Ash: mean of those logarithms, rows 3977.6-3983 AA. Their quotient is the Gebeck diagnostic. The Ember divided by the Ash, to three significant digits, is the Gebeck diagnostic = 1.04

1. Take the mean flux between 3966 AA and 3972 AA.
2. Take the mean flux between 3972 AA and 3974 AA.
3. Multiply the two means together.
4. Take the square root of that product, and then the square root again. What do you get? 1.6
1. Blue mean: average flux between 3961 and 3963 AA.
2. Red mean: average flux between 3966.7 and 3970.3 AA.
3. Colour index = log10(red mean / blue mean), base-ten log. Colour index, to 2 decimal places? -0.23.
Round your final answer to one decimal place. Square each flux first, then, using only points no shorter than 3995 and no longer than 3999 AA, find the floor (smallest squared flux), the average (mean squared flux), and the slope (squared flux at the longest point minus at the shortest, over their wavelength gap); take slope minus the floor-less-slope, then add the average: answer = 1.1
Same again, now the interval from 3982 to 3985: 1.2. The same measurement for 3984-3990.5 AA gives 0.4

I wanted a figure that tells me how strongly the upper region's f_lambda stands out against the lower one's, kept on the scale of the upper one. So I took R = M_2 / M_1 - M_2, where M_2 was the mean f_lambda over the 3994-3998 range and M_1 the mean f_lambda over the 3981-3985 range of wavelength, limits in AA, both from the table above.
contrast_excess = -3.95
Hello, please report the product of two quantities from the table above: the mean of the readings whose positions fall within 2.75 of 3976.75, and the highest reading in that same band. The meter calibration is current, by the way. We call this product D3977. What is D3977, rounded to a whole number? 16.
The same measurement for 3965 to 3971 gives 10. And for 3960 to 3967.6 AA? 17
